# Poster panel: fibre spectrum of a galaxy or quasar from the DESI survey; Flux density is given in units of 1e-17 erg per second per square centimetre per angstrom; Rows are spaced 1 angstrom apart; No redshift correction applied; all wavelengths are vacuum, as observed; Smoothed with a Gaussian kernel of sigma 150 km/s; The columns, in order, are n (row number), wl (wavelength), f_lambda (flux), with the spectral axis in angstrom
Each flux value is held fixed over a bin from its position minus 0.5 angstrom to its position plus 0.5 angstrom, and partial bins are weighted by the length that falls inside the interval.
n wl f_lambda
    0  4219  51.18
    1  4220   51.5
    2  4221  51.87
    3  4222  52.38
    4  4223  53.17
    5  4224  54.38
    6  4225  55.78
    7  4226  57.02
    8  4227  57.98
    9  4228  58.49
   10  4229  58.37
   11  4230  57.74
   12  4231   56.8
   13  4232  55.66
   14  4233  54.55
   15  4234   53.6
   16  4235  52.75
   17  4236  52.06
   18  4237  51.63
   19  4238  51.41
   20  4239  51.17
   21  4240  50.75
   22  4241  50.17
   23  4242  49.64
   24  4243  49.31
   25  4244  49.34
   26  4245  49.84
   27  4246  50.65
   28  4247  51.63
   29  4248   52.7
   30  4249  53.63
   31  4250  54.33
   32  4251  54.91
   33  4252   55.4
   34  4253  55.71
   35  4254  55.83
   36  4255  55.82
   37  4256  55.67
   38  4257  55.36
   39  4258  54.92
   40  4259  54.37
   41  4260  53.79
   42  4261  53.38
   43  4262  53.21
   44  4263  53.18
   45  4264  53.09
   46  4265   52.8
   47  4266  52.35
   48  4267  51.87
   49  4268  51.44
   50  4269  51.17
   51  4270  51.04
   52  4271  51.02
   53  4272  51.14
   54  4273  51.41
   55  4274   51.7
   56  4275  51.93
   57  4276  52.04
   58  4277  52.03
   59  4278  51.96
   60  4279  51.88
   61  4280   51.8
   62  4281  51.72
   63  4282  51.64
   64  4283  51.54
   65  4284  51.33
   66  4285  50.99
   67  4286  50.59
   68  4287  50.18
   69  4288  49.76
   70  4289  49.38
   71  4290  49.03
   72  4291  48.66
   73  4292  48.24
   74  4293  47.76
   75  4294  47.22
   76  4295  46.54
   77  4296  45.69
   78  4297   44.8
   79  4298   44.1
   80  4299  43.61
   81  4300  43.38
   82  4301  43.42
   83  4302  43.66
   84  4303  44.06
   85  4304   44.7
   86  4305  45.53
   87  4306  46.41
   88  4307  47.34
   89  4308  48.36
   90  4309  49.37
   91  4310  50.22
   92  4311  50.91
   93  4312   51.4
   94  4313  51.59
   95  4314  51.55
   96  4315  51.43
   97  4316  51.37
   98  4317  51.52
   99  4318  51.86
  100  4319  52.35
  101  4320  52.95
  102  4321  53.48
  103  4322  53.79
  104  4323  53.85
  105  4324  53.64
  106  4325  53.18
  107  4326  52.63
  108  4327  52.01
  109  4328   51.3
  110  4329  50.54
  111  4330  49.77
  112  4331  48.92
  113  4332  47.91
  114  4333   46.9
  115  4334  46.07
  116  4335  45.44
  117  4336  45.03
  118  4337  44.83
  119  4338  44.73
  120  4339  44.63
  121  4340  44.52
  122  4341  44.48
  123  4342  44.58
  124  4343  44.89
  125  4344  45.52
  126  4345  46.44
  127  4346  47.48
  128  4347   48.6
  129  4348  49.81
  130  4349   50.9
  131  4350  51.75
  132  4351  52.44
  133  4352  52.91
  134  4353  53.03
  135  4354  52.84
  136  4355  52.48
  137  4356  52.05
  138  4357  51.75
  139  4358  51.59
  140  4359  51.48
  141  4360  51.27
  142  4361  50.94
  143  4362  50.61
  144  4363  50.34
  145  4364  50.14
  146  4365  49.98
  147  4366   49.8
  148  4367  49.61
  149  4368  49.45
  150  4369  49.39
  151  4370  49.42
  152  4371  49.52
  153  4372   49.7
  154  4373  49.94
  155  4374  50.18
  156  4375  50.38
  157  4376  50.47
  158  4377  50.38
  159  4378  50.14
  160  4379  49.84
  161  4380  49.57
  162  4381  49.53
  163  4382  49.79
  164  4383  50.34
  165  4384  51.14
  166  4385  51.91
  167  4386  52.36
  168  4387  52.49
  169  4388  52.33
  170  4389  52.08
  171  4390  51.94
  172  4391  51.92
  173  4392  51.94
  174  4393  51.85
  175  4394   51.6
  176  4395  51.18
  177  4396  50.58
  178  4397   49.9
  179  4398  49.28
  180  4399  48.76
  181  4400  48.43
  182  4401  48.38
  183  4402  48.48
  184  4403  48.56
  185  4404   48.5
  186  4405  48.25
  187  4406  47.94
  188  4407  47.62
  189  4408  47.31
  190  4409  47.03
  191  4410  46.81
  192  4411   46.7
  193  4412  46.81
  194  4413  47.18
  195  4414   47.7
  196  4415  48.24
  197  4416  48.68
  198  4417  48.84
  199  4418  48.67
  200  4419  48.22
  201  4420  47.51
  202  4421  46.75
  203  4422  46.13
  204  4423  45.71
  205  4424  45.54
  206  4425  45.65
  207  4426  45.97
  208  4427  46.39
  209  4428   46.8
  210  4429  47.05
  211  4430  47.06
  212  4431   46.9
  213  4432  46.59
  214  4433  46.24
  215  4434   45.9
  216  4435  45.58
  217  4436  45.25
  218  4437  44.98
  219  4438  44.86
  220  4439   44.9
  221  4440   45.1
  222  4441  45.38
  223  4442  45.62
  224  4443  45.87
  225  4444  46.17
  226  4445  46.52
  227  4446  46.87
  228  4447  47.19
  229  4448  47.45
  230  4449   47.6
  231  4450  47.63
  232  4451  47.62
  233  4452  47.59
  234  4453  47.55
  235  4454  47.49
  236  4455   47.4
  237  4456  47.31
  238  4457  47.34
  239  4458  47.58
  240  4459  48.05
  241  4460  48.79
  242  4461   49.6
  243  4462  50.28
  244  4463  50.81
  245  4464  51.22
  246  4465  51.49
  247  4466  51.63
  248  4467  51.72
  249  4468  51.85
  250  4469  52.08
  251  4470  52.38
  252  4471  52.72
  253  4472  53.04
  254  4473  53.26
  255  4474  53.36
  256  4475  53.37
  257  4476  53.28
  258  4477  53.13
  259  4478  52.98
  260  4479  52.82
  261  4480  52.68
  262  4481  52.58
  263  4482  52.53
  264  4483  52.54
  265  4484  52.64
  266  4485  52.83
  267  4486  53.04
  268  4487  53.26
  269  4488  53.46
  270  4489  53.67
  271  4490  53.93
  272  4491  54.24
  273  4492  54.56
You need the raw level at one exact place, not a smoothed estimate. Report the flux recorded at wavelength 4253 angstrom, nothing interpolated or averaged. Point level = 55.71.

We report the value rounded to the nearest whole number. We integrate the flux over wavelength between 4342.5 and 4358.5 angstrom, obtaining 804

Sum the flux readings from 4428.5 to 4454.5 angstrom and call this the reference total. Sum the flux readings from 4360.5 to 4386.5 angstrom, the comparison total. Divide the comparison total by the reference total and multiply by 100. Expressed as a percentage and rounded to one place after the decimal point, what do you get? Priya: 108.1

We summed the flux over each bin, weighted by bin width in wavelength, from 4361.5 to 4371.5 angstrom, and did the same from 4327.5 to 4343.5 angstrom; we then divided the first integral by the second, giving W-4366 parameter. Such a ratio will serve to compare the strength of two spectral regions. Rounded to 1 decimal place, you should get 0.7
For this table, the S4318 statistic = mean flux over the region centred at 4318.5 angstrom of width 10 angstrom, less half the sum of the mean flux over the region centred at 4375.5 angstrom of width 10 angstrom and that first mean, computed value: 1.2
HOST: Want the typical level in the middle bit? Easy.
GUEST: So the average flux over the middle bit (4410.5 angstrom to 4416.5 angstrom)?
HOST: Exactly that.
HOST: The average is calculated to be 48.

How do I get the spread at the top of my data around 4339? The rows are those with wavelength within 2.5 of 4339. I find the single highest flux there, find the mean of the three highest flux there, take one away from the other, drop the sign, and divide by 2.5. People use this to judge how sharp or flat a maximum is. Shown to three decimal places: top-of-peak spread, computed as 0.040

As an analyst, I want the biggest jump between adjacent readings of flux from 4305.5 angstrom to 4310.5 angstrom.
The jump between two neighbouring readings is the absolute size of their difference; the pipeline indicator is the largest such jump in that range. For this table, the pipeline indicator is 1.0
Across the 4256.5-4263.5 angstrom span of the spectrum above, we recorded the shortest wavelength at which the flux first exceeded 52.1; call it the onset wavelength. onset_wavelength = 4257 angstrom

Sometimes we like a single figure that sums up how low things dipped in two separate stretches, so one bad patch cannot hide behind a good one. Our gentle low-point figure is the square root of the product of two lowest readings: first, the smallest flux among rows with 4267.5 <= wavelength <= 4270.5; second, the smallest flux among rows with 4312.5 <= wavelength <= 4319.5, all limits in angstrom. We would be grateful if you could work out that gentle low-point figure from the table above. 51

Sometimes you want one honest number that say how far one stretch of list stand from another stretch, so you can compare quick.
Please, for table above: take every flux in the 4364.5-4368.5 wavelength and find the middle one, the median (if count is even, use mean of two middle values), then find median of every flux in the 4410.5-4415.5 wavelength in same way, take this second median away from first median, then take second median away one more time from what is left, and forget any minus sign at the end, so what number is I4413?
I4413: 44.7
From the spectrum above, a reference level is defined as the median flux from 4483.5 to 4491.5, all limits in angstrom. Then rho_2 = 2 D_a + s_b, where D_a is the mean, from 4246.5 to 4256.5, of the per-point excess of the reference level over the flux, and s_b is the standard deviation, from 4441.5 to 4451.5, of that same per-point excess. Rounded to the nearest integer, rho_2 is -2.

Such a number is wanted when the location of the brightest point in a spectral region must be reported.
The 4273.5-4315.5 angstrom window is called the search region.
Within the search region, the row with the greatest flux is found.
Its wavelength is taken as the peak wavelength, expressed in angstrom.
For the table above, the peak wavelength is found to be 4276 angstrom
